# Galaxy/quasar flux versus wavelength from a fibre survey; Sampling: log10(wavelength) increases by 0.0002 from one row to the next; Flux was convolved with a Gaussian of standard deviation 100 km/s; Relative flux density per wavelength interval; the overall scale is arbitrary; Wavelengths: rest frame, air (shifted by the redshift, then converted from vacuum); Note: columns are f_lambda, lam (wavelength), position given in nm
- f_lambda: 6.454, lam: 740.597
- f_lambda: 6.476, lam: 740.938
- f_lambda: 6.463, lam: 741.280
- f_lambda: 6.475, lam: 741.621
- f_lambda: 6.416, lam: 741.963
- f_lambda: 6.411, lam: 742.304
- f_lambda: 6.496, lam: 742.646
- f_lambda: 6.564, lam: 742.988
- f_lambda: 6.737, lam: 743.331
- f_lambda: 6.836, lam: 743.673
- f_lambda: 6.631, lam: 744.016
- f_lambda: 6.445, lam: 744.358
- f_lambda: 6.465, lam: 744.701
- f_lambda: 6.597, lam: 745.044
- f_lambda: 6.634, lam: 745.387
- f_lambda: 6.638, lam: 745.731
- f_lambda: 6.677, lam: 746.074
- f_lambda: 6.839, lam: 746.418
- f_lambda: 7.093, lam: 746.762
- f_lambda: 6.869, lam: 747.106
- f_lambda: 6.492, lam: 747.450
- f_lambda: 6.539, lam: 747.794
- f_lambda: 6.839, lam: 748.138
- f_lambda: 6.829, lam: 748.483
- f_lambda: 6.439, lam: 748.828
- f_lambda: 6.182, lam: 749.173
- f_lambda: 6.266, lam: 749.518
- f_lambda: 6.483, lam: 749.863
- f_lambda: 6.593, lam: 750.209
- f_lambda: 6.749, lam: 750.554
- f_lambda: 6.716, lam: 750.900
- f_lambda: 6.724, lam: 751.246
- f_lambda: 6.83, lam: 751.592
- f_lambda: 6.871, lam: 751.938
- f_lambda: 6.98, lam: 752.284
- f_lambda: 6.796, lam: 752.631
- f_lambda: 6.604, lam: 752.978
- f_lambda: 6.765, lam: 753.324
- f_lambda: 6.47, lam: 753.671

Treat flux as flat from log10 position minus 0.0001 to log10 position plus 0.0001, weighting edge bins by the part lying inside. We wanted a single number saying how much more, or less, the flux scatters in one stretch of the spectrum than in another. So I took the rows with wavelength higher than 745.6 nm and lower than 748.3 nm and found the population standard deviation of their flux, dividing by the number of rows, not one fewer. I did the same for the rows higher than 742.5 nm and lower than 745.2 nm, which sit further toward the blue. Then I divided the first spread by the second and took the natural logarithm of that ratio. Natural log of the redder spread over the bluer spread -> 0.38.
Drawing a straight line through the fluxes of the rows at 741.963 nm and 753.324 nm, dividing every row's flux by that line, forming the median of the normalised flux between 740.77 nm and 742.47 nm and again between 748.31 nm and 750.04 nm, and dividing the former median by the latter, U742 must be 1.04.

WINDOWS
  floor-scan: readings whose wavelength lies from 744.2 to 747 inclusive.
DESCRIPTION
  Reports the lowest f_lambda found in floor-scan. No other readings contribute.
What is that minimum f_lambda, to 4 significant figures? 6.445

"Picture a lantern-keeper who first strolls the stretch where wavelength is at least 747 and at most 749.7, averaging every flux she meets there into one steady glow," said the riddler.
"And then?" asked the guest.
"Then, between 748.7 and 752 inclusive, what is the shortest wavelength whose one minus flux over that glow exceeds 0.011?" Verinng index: 748.828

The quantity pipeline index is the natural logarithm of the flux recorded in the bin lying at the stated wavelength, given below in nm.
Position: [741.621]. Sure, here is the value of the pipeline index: 1.868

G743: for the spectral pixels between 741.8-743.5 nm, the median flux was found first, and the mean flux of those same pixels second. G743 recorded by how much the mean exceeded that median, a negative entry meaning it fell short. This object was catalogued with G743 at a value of 0.029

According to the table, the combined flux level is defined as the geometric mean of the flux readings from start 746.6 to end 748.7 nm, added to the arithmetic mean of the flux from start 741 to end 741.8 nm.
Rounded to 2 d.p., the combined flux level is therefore 13.24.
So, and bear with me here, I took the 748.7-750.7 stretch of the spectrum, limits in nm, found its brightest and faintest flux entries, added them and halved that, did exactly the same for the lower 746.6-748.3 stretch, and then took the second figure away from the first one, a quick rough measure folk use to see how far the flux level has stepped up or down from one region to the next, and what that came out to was -0.3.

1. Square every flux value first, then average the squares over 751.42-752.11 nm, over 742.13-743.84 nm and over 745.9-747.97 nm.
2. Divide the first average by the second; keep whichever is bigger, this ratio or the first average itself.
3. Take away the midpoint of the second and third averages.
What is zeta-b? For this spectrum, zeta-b 2.3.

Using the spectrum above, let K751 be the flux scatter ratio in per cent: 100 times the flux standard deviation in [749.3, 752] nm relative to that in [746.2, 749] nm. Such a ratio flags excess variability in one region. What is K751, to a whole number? 88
